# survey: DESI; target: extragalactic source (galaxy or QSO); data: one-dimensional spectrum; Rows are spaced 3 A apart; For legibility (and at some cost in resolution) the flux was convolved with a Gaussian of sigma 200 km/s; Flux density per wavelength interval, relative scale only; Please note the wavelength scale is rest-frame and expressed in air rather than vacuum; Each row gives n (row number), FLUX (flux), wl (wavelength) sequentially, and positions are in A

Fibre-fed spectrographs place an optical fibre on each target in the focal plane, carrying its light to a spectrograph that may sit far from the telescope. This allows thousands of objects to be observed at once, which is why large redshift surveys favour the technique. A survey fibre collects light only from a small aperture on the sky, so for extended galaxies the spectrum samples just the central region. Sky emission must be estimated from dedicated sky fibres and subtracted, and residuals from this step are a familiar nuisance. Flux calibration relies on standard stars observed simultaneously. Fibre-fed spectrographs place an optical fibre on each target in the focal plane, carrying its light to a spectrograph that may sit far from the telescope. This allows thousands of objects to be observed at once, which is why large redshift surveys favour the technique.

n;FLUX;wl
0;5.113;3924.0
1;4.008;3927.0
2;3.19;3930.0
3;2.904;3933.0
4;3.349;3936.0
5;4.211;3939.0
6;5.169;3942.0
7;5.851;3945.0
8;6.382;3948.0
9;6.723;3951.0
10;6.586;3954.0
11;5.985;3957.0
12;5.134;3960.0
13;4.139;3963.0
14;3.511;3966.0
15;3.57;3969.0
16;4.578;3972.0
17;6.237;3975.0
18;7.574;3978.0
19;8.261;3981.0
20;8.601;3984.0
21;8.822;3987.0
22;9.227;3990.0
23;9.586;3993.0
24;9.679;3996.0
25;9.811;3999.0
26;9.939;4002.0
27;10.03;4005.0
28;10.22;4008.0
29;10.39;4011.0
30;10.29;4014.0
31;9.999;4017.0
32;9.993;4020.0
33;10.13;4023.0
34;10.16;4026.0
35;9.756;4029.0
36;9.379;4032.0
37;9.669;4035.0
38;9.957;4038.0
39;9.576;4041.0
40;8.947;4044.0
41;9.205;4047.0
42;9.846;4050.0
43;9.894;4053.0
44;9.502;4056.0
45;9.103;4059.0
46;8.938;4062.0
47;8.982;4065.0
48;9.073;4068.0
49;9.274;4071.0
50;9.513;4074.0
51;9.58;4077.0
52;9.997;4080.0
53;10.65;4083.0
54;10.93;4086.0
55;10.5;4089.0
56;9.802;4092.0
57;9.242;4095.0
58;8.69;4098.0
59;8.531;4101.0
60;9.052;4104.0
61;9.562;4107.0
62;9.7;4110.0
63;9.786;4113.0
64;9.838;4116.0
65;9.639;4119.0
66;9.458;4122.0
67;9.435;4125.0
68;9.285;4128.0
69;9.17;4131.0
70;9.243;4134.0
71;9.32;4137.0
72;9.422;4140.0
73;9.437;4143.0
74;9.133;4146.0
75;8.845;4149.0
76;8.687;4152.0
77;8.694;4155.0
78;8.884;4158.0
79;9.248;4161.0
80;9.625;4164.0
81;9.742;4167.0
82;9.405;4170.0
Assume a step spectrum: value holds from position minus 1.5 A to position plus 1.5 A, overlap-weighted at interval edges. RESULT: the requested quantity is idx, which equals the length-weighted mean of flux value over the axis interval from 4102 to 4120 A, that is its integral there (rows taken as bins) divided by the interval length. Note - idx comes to 9.57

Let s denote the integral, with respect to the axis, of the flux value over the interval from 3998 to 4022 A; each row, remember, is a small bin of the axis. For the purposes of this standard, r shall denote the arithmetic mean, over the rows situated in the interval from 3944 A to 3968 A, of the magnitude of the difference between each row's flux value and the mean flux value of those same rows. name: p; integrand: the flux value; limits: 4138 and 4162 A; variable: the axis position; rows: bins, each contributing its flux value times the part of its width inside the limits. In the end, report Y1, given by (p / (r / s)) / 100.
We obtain 549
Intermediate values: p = 217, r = 0.96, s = 242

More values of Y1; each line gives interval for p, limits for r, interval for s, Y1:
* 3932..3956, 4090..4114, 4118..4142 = 674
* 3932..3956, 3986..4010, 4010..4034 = 884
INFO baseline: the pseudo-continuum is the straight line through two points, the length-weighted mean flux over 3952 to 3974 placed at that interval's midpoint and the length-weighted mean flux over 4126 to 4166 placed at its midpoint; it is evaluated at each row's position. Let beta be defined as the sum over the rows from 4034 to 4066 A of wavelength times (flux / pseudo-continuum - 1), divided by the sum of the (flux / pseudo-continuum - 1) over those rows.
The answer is 4048.1 A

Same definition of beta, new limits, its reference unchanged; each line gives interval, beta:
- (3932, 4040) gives 4003.1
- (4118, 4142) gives 4126.6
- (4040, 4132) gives 4074.8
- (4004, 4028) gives 4015.0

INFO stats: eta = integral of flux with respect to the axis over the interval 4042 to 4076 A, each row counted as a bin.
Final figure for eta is 316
